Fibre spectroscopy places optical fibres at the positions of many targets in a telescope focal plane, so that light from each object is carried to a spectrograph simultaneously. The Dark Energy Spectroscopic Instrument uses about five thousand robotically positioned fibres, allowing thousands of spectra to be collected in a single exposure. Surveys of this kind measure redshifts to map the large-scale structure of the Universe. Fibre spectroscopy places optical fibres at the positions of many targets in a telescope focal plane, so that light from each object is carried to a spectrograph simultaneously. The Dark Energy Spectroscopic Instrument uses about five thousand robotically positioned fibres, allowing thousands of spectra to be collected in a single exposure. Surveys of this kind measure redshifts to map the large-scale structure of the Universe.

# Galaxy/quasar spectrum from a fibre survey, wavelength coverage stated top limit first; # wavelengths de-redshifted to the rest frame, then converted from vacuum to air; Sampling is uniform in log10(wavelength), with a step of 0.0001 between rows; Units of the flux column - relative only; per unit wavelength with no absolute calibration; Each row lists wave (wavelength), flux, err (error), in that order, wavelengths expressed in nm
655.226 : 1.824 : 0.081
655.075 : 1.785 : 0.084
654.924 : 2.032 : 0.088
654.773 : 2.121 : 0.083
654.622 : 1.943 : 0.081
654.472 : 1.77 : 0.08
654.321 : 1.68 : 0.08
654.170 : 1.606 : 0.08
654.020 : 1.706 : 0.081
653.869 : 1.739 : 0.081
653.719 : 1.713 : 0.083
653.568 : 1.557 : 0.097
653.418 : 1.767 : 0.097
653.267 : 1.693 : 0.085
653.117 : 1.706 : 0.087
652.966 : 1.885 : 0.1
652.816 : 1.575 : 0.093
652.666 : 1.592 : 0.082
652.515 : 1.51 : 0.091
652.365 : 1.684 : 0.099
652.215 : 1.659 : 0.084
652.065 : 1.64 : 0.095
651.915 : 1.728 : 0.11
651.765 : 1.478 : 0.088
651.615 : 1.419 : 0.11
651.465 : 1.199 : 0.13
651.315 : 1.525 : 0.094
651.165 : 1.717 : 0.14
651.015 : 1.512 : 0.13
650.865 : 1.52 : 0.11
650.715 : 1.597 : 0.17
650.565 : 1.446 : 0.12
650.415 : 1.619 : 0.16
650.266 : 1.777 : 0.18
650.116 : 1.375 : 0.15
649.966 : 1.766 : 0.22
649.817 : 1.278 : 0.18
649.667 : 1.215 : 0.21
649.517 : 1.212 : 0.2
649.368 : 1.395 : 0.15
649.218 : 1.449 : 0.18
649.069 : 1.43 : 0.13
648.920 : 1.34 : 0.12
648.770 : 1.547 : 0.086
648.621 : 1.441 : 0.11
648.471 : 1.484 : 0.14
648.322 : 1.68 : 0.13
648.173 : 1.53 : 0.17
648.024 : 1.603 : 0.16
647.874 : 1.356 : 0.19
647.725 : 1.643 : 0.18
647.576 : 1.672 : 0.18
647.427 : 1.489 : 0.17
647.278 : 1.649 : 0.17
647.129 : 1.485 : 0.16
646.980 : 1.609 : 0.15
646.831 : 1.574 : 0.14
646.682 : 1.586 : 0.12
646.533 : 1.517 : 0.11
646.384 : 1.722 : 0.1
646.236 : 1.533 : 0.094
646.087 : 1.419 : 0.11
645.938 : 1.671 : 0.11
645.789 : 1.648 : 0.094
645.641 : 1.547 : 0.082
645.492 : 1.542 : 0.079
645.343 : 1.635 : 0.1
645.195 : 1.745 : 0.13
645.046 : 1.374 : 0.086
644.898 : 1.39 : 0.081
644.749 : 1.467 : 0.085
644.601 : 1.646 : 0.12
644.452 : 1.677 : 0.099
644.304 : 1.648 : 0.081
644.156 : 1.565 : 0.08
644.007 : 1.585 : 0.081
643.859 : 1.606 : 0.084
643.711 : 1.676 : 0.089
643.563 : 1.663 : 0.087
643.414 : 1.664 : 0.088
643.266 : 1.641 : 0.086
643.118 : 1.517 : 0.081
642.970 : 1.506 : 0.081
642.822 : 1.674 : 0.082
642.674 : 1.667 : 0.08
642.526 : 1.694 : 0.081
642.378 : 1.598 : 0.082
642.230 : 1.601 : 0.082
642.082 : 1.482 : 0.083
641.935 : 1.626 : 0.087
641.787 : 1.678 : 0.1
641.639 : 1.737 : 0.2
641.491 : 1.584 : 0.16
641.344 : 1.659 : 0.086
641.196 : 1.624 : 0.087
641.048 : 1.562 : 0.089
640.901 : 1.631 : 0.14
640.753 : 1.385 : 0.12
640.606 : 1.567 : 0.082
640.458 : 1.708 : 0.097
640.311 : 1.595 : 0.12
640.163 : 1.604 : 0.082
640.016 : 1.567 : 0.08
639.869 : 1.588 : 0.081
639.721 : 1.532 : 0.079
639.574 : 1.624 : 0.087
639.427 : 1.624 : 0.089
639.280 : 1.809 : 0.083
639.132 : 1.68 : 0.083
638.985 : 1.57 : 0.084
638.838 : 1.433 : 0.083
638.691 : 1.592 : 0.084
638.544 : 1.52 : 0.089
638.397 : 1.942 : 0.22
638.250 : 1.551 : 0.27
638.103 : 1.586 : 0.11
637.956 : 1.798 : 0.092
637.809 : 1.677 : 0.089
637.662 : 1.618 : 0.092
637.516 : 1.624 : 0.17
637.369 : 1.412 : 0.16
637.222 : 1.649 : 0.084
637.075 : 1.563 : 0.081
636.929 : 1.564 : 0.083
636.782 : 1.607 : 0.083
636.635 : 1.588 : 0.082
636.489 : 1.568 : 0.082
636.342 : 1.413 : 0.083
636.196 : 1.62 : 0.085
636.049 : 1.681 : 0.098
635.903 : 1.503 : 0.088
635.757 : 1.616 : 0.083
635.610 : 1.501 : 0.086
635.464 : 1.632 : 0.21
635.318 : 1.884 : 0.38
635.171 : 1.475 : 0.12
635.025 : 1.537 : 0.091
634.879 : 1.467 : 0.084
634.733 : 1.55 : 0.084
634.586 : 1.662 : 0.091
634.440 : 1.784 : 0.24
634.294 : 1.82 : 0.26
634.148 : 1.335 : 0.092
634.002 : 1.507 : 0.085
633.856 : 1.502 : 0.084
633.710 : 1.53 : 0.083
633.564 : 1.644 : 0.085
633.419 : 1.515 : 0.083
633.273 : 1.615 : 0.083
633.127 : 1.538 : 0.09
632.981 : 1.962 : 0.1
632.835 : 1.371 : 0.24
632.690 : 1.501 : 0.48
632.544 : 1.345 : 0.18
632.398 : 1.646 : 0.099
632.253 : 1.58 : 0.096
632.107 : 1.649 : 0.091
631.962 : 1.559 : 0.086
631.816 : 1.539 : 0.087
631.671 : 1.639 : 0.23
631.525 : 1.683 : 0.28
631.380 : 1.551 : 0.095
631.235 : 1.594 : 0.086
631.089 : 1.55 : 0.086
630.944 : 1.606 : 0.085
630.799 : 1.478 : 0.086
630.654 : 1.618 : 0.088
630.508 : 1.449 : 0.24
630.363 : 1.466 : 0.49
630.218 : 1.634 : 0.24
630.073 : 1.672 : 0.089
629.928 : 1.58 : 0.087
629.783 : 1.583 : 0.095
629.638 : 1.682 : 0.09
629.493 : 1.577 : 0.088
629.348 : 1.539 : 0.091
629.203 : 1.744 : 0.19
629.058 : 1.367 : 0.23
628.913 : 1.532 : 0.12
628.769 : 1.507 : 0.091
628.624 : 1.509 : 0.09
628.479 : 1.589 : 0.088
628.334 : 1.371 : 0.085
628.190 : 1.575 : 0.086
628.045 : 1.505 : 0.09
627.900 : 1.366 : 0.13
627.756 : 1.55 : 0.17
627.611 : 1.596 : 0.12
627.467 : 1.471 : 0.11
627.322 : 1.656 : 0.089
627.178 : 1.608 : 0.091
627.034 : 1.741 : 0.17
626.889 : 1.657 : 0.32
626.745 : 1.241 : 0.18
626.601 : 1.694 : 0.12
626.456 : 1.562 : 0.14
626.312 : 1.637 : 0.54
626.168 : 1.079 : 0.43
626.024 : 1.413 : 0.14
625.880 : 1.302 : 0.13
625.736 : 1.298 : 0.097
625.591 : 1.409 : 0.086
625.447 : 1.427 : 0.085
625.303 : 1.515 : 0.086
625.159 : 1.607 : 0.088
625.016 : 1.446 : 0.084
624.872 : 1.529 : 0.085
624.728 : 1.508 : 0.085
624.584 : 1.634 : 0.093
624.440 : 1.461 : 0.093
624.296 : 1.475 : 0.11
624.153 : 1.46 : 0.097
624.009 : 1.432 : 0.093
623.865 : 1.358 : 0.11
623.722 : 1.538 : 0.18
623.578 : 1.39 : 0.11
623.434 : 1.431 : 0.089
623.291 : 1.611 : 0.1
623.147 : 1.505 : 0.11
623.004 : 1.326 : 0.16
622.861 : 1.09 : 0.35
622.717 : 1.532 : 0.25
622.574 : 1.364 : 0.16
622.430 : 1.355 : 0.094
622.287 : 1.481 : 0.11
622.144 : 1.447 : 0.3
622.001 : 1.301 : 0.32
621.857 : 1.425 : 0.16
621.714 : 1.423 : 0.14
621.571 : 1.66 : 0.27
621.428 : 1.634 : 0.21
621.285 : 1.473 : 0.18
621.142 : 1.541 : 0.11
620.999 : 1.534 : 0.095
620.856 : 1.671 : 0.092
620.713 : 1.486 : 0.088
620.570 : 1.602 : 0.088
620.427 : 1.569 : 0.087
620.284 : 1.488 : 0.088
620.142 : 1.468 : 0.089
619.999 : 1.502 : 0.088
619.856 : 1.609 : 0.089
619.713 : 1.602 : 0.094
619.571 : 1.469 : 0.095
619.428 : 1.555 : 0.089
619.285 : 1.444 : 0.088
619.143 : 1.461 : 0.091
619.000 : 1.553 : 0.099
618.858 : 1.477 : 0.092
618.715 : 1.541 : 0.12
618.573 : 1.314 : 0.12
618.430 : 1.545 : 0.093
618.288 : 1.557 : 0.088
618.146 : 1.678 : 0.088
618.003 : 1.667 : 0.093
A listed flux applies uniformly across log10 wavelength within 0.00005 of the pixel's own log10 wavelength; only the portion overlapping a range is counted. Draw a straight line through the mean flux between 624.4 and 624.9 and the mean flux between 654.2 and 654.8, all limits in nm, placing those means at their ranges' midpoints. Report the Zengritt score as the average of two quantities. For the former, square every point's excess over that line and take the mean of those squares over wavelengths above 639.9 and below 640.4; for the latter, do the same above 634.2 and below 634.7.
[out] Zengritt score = 0.016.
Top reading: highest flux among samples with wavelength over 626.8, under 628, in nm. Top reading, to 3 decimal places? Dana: 1.741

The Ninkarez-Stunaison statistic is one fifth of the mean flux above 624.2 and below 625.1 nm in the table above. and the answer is 0.302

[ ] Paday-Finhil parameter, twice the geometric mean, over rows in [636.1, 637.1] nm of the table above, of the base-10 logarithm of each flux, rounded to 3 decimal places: 0.384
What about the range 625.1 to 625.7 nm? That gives 0.342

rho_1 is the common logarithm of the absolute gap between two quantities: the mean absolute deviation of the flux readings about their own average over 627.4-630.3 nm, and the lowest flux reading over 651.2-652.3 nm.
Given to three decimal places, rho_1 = 0.050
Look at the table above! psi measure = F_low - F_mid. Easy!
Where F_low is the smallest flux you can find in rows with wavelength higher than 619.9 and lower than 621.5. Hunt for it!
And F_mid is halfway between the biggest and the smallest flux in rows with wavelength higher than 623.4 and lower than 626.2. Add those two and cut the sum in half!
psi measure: 0.11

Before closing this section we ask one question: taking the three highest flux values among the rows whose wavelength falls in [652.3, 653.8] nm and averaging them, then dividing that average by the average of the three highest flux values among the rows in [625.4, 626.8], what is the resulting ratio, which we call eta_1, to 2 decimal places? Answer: 1.10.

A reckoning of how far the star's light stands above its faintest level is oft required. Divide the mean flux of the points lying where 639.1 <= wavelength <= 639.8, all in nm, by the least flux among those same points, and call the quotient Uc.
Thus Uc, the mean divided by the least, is 1.08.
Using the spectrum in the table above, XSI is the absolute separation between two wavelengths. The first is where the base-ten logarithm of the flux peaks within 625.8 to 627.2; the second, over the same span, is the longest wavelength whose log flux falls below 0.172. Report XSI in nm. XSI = 0.29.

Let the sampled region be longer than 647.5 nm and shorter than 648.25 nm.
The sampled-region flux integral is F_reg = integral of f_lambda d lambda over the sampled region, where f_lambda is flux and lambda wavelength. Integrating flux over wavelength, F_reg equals 1.2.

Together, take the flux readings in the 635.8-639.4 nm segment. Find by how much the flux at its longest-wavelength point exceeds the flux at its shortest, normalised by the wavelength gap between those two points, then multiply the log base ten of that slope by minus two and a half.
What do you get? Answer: 2.6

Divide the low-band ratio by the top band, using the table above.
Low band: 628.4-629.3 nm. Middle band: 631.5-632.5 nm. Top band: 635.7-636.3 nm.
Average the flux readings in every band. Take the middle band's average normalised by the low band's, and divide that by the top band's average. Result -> 0.652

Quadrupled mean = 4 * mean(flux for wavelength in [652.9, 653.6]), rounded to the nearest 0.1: 6.9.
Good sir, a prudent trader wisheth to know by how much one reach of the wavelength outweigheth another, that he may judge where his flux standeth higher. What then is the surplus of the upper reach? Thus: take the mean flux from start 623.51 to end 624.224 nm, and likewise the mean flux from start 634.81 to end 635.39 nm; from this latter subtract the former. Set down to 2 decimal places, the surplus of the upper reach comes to 0.16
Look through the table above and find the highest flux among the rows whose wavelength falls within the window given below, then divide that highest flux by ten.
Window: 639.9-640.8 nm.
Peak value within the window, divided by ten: 0.171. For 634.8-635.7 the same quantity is 0.188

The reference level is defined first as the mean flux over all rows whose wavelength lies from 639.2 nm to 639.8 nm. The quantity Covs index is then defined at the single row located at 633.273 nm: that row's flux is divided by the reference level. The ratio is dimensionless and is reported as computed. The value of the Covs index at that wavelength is 0.98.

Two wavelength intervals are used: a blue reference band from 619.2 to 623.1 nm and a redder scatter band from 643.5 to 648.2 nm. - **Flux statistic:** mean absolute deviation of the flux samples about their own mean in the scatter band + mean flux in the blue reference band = 1.56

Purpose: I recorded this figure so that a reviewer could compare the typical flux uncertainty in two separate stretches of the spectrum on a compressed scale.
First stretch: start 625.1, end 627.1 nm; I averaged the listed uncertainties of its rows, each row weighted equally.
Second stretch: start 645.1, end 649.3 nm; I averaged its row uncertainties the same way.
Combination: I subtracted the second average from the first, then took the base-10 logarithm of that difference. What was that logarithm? -1.26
